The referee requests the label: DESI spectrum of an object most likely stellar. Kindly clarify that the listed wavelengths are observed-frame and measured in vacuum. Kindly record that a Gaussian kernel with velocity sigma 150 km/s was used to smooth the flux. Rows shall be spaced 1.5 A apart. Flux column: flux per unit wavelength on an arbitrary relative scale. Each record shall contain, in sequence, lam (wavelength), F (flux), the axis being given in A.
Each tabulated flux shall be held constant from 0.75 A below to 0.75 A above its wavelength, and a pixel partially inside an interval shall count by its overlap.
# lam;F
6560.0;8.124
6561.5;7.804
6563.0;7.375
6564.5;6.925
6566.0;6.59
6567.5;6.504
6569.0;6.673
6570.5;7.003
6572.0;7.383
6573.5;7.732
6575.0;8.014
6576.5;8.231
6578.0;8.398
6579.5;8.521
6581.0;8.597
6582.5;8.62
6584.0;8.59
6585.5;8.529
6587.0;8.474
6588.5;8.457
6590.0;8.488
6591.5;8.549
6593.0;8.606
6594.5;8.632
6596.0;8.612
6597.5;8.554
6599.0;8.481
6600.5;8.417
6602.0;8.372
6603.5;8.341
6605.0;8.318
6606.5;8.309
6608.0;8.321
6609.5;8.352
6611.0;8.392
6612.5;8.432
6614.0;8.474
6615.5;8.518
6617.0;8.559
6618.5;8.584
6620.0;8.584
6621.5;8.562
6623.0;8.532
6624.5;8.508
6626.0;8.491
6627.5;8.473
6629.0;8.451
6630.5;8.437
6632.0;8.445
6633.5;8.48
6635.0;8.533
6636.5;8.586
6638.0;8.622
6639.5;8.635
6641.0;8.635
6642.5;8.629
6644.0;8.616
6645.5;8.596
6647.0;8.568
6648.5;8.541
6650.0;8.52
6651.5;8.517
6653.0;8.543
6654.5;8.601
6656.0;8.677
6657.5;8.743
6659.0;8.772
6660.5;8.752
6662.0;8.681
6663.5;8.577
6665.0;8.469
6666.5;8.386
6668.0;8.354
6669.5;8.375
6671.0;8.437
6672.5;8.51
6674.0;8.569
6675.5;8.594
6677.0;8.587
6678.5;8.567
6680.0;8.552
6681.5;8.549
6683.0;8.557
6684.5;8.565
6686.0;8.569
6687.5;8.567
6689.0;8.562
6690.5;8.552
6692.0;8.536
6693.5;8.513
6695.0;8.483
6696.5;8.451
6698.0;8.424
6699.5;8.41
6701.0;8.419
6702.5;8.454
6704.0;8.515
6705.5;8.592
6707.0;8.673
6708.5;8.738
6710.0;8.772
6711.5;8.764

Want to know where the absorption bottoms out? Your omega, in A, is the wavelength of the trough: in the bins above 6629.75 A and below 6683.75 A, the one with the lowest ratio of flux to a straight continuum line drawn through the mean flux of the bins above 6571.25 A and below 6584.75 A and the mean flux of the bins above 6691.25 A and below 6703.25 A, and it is 6668.0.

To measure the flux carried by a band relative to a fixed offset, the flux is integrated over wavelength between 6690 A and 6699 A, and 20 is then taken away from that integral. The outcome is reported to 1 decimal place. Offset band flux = 56.4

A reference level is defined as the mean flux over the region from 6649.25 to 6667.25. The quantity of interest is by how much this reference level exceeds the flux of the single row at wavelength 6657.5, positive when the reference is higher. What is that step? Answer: -0.14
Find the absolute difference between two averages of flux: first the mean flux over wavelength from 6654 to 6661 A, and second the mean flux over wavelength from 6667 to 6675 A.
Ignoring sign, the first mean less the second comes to 0.260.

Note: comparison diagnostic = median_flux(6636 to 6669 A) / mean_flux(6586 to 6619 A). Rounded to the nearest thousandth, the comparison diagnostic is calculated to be 1.016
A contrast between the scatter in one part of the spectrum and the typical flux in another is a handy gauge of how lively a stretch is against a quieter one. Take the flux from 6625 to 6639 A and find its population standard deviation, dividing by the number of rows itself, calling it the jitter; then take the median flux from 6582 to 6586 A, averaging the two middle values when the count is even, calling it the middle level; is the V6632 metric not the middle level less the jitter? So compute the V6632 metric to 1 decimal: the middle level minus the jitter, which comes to 8.5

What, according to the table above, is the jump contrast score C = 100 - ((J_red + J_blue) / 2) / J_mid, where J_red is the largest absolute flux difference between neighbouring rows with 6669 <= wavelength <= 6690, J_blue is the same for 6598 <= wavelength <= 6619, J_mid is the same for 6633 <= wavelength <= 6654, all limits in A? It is 98.7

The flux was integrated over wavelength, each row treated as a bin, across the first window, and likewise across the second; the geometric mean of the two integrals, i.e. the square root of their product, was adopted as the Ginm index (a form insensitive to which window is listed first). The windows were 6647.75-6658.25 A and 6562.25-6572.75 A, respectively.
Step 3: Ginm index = 81.0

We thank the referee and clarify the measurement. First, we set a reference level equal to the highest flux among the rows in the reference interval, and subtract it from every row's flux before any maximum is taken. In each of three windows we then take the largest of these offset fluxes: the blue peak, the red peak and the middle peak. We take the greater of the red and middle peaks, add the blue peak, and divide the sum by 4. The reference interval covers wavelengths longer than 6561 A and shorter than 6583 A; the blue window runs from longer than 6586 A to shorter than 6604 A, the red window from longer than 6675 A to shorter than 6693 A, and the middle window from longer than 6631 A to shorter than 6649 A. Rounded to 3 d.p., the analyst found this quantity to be 0.007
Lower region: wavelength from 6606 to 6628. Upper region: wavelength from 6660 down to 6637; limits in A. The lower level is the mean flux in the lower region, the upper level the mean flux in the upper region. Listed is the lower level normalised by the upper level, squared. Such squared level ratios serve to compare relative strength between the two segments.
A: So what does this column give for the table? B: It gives 0.97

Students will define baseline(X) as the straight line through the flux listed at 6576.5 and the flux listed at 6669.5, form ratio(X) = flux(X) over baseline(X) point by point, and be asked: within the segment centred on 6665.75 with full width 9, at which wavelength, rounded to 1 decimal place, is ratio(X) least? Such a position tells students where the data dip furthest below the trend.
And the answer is 6668.0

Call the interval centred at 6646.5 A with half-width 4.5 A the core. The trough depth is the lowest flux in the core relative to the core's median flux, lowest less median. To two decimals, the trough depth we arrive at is -0.06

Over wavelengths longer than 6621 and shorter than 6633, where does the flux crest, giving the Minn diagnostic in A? 6621.5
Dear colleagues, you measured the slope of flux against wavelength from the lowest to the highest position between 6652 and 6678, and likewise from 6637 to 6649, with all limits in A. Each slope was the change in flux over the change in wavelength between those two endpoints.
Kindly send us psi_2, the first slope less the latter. 0.01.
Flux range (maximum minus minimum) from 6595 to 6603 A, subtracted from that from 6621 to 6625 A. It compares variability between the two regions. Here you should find -0.19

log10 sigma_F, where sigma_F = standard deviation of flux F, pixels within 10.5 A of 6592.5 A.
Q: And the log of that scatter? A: -1.1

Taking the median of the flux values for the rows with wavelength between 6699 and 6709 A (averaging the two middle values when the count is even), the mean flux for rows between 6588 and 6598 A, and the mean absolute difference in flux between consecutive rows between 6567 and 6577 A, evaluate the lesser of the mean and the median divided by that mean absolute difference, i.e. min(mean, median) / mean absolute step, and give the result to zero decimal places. 30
